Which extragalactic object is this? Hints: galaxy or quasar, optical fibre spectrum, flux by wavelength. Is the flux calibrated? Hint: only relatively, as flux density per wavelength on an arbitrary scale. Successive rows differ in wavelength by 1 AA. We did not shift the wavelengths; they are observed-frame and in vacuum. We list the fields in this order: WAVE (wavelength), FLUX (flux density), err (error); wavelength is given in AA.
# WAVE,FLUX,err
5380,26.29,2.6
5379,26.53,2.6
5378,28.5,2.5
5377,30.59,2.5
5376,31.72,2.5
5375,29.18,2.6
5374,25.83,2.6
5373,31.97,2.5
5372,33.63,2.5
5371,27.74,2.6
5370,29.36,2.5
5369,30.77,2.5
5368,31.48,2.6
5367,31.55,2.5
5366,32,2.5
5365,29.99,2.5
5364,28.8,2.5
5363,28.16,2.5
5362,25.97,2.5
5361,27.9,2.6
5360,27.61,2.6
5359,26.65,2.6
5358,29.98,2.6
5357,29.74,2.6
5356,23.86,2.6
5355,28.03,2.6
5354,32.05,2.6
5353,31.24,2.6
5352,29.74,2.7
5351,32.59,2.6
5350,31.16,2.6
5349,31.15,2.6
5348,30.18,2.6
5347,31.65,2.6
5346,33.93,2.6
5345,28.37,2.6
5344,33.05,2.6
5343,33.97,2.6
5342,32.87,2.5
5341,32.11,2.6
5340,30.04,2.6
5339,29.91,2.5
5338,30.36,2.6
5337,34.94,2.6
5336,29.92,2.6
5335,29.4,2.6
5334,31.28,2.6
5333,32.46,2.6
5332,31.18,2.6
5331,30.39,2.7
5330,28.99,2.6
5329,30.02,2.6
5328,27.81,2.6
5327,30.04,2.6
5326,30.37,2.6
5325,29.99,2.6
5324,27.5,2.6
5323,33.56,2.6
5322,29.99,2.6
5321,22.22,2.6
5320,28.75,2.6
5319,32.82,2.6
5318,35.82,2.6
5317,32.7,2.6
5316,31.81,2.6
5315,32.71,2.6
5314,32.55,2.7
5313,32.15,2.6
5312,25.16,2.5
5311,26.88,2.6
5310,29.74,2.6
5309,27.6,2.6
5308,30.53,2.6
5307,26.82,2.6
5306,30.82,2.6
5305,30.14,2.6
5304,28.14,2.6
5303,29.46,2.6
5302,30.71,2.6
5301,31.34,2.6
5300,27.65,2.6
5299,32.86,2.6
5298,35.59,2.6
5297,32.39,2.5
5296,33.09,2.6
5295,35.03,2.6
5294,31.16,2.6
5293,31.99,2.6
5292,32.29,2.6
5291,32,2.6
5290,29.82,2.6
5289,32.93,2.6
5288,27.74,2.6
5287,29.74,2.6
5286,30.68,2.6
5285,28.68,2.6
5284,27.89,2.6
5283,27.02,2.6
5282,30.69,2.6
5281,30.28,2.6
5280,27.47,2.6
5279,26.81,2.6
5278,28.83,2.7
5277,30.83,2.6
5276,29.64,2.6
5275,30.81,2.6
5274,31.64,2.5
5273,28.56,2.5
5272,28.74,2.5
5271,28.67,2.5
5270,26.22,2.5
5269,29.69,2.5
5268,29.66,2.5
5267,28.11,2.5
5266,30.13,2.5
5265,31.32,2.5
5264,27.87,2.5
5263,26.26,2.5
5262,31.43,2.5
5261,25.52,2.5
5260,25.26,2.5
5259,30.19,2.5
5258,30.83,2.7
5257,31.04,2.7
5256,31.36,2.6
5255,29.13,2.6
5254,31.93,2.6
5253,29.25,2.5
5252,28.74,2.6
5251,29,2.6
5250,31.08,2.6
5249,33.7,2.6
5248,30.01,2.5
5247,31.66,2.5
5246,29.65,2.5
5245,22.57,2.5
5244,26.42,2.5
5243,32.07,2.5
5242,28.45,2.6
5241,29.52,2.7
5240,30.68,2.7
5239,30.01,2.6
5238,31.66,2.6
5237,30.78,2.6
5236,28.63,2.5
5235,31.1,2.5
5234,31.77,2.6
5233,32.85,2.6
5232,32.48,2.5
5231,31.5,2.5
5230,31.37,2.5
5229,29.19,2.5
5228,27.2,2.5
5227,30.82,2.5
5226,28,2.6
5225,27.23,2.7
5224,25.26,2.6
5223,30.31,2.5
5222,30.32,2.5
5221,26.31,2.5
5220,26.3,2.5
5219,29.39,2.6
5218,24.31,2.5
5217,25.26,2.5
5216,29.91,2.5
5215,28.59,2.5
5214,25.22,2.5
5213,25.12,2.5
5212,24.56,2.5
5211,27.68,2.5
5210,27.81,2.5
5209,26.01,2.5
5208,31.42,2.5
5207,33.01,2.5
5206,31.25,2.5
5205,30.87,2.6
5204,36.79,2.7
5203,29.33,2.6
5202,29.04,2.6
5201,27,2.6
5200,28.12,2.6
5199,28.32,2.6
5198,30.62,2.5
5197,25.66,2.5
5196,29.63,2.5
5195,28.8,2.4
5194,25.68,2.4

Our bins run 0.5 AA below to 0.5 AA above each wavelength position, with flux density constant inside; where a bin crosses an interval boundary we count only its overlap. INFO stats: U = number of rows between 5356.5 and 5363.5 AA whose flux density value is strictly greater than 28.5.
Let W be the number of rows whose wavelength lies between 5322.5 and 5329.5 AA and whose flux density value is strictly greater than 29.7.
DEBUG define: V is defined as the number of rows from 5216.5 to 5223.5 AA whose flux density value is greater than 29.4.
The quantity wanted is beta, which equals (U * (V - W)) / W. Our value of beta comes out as -1.2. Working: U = 2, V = 2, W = 5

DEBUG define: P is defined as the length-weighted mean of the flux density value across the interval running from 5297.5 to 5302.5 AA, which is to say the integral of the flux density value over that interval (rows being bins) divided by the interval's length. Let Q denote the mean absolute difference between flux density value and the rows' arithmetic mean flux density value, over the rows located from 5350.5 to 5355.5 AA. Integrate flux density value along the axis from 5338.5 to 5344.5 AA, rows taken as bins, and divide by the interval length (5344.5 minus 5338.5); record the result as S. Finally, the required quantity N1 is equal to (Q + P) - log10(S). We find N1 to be 31.6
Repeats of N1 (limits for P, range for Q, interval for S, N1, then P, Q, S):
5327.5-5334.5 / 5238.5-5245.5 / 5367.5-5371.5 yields 31.2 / 30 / 2.3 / 29.8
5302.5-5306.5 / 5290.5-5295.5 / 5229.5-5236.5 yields 29.2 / 30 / 1.0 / 31.4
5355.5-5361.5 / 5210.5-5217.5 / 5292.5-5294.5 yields 27.9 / 28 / 1.8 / 31.6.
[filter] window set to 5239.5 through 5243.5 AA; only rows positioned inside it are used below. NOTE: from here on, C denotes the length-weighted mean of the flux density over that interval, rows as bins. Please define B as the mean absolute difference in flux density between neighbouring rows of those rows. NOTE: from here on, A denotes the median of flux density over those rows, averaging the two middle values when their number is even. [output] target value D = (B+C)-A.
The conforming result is 2.0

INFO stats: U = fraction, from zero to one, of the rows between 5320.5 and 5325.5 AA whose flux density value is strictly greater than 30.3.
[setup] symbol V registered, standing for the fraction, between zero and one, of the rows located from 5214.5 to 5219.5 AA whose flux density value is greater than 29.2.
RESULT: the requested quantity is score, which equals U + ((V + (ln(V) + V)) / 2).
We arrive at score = 0.14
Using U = 0.20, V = 0.40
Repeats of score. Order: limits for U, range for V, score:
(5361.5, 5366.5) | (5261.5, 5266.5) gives 0.54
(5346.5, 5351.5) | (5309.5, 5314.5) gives 1.14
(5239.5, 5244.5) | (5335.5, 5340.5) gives 1.40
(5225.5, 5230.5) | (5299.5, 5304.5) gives 0.74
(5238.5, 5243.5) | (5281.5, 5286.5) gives 0.34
